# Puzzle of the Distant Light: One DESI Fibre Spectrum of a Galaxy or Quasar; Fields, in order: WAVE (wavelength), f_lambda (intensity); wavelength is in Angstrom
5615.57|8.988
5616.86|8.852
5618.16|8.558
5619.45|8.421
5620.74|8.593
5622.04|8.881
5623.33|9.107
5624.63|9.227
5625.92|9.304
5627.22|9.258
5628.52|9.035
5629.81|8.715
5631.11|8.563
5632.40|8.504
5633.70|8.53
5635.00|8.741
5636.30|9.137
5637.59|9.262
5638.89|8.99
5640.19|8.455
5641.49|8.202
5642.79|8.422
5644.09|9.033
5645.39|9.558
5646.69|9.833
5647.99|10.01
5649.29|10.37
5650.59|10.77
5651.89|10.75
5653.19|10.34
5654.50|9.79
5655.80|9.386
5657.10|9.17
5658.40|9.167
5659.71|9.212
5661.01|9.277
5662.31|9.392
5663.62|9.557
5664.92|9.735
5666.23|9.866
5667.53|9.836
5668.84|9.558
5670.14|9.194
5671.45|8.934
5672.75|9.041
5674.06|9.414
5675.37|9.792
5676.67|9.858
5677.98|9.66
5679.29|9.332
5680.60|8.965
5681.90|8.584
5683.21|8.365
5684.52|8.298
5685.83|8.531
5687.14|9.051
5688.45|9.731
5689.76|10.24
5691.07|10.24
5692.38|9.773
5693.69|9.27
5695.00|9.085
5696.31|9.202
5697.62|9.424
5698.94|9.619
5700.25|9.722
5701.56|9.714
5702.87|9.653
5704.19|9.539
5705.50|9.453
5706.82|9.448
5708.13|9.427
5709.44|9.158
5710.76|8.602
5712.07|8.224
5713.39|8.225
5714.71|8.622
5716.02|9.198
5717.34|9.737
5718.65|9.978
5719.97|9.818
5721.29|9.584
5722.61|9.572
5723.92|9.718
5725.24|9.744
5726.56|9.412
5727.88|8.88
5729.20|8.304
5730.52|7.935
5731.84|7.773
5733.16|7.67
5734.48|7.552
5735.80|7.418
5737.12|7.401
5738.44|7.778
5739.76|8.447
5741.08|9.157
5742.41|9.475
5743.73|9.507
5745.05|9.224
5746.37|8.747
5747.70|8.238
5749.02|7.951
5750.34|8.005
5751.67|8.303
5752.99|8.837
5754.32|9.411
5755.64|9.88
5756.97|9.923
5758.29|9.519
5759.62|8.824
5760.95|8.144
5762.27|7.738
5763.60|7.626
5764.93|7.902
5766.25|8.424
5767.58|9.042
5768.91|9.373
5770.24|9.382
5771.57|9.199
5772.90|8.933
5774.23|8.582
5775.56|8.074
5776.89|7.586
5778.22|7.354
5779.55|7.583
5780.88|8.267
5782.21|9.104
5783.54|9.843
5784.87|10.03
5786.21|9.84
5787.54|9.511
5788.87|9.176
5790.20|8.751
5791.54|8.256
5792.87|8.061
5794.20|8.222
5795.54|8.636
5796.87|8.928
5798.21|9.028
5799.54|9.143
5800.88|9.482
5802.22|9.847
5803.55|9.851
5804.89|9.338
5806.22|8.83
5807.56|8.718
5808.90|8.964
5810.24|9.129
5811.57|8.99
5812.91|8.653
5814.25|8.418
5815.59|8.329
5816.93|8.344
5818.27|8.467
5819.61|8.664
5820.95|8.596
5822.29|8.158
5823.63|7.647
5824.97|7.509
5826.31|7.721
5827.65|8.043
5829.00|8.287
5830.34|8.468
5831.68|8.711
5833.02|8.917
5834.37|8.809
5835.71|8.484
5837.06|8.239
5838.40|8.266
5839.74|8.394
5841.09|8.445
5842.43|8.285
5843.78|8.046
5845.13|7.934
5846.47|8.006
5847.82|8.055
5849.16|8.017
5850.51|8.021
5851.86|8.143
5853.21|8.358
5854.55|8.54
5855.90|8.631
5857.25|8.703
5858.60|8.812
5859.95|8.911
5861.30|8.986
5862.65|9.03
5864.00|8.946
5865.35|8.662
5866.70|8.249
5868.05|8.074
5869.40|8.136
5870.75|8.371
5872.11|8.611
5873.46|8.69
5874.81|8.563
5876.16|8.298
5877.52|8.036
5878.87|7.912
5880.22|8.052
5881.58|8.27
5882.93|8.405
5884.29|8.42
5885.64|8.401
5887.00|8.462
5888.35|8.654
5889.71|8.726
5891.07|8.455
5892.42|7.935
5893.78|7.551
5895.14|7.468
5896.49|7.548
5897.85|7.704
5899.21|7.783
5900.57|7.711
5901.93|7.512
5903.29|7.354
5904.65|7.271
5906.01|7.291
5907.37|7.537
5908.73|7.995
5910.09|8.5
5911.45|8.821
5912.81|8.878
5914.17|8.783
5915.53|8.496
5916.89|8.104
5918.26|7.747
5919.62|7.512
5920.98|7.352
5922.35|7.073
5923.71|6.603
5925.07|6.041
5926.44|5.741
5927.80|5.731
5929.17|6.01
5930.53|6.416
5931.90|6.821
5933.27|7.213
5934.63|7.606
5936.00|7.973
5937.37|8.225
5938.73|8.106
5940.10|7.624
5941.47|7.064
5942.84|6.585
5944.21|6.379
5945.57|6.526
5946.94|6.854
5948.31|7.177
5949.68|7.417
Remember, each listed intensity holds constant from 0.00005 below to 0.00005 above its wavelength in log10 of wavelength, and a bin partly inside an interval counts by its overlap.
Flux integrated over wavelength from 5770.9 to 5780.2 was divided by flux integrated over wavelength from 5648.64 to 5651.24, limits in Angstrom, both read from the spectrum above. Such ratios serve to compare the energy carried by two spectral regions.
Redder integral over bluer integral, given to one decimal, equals 2.8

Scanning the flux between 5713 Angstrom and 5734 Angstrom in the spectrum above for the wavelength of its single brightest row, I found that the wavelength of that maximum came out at 5718.65 Angstrom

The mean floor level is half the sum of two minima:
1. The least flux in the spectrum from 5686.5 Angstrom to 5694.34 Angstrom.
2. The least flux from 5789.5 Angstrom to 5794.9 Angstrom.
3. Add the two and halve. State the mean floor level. 8.6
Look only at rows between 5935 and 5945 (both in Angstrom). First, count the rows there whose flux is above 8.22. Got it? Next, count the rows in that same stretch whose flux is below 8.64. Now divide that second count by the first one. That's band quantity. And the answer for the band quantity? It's 7.0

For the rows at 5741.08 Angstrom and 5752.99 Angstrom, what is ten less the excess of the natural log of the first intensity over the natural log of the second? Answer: 10.0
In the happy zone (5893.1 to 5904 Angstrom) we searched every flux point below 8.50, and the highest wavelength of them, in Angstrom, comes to 5903.29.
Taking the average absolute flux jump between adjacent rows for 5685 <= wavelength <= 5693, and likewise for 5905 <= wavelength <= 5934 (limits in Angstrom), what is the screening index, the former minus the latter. 0.12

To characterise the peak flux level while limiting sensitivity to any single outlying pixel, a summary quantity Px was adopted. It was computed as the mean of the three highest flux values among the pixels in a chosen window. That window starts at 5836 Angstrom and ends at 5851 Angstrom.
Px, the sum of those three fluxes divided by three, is 8.4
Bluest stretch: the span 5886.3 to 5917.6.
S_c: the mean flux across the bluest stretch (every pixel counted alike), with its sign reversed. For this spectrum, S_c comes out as -8.0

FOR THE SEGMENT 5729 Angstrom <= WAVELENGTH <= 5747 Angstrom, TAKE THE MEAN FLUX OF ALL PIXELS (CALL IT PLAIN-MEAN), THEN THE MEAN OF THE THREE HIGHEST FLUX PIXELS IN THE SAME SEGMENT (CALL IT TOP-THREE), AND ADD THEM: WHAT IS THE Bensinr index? 17.7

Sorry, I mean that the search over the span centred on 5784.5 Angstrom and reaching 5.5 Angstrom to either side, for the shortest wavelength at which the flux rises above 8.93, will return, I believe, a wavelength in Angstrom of 5782.21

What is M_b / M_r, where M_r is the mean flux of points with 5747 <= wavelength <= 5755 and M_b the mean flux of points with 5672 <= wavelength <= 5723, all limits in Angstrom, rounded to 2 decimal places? 1.10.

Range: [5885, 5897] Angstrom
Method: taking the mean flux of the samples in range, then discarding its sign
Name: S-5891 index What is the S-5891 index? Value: 8.1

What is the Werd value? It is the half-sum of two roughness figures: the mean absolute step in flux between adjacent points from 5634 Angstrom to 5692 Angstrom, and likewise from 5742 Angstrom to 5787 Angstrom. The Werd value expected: 0.33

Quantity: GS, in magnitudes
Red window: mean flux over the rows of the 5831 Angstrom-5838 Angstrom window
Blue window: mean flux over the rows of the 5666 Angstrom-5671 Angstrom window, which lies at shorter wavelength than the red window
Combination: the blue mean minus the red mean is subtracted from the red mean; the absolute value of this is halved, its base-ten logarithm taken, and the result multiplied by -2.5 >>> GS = -1.46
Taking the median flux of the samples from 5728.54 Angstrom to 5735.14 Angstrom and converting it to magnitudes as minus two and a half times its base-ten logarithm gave -2.23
